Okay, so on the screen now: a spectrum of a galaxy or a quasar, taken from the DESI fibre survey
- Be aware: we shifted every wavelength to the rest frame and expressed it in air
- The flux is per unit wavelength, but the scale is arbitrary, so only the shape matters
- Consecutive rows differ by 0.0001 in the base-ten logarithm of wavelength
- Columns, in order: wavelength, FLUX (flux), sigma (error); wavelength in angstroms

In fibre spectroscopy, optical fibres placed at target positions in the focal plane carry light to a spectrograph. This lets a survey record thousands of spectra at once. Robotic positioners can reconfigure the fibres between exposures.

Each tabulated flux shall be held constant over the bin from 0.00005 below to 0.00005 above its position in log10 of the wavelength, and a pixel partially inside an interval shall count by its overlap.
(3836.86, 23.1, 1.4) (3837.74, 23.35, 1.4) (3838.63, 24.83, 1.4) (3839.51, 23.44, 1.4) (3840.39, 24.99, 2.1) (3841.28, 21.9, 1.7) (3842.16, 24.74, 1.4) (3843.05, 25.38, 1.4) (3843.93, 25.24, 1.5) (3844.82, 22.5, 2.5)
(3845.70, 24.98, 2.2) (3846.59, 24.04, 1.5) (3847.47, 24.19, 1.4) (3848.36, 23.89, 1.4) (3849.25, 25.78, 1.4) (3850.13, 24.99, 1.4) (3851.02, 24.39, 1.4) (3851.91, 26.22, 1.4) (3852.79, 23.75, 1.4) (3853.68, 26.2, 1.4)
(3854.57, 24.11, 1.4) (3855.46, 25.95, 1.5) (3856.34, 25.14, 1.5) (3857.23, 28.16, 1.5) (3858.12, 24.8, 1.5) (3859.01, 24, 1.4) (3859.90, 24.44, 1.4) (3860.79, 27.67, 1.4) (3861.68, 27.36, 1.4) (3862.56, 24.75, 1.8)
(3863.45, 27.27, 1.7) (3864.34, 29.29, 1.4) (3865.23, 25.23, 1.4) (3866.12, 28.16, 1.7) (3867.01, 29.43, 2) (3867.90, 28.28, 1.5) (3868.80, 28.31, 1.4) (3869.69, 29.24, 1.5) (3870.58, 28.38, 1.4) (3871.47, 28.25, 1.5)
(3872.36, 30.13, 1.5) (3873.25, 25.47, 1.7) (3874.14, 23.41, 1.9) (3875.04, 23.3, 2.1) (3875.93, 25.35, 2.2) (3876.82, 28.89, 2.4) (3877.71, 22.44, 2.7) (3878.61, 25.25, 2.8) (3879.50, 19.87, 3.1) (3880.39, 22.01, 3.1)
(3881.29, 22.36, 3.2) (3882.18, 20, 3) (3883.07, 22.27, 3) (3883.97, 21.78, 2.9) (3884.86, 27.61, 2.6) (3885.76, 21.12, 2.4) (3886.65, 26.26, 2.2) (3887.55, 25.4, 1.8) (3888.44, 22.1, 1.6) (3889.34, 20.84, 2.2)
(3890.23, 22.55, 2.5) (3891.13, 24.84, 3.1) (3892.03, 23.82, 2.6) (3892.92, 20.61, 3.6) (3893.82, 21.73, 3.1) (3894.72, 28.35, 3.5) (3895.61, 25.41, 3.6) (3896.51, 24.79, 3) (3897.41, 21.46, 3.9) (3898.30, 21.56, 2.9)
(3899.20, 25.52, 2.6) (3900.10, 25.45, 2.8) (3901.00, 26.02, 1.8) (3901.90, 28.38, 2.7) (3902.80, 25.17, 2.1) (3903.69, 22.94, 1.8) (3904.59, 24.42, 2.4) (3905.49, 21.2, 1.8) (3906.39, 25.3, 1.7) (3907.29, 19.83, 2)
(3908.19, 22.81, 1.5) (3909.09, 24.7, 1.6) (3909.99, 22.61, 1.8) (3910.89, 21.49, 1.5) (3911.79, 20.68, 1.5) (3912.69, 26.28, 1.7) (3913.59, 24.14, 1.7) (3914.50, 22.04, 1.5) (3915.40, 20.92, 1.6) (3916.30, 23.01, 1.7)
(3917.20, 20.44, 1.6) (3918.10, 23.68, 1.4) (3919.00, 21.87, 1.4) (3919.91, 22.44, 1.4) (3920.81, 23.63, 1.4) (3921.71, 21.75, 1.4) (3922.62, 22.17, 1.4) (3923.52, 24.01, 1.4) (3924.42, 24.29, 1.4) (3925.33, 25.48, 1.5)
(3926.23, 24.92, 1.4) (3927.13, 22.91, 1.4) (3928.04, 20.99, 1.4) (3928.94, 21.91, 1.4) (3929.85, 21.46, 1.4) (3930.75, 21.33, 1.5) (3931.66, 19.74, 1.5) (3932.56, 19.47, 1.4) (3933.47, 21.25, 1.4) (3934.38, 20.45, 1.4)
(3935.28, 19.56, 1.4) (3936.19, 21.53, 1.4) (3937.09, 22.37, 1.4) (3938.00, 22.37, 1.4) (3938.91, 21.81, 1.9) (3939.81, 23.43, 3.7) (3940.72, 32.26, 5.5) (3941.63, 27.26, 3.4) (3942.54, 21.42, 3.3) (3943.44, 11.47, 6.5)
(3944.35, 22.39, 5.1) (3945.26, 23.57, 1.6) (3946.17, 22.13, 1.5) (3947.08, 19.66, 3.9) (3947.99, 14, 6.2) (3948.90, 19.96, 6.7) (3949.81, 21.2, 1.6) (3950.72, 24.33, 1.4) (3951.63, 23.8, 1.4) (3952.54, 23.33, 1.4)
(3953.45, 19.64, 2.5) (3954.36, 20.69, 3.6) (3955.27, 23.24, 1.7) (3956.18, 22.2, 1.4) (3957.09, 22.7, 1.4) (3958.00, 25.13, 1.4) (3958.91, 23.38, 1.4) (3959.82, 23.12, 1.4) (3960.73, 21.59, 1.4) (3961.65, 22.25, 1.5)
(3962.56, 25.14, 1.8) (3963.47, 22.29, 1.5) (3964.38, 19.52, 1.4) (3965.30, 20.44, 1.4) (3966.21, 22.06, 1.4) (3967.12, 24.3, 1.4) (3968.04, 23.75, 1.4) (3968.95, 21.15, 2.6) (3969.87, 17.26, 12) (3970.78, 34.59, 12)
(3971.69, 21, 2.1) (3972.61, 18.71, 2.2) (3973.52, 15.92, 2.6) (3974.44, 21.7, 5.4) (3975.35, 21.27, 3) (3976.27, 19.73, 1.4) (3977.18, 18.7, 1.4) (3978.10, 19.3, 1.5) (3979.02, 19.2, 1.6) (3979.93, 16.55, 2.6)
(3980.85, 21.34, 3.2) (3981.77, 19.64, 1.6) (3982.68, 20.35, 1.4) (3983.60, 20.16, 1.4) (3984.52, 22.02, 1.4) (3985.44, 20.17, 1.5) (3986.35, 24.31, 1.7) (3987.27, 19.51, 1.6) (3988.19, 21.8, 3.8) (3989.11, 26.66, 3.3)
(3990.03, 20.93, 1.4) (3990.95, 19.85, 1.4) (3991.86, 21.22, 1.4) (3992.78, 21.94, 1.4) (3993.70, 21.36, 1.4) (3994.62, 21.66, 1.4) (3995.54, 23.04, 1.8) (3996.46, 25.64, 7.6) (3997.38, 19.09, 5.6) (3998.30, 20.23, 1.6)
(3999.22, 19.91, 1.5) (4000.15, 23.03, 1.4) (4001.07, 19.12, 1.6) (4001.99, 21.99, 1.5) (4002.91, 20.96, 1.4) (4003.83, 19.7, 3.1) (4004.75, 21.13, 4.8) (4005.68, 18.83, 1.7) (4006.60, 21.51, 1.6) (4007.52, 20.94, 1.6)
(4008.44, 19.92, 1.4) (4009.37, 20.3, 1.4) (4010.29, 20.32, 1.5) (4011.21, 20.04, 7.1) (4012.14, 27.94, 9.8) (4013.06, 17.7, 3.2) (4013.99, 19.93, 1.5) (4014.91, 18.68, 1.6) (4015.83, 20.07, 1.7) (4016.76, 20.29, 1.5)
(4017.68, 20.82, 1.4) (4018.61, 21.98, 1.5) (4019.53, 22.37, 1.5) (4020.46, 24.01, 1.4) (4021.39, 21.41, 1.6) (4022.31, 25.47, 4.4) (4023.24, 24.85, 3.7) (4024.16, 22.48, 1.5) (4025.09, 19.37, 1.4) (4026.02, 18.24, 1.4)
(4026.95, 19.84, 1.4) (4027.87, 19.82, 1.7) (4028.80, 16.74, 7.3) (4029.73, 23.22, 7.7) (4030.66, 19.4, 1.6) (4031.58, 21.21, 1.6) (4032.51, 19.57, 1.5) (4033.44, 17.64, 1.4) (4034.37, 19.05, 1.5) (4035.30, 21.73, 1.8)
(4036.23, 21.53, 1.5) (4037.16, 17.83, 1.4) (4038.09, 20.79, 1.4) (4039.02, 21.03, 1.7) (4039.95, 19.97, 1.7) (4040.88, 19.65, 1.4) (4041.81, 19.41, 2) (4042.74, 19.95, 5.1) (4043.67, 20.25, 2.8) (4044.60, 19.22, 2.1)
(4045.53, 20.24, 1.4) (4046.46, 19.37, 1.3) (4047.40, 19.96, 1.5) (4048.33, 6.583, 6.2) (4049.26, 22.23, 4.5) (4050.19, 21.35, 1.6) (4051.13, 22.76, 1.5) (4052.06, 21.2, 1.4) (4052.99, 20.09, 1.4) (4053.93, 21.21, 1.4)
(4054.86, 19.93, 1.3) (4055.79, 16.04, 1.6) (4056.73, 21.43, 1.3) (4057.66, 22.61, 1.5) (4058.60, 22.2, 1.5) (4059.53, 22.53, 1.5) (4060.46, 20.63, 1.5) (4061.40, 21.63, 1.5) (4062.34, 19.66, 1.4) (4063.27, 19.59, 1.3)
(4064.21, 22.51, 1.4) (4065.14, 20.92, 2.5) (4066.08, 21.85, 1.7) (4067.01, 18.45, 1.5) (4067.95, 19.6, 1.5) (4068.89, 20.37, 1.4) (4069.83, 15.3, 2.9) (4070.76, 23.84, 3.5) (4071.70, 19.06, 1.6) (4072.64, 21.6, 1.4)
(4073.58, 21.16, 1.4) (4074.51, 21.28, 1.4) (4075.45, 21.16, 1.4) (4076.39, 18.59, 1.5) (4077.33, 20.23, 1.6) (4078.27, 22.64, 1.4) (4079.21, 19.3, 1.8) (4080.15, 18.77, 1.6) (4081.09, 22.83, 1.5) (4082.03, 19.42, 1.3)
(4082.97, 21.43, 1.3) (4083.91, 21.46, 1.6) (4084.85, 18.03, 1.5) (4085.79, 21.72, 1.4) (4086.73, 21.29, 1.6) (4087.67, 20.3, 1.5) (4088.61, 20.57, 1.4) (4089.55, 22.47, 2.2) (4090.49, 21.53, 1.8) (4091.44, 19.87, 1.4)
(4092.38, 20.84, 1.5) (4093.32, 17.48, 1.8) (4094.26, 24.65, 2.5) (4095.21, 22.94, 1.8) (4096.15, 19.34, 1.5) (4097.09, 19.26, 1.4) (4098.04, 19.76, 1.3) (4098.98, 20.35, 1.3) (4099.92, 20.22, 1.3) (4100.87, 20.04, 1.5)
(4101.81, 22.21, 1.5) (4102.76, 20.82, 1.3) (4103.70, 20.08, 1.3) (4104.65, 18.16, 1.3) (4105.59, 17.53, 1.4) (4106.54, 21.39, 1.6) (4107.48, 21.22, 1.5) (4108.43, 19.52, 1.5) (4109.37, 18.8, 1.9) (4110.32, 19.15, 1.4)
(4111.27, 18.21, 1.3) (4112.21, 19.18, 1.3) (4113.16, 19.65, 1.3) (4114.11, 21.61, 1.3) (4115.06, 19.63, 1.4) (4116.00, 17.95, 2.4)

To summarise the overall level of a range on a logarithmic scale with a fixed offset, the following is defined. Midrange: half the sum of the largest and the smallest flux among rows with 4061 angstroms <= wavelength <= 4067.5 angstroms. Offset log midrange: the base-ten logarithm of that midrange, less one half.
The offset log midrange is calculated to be 0.81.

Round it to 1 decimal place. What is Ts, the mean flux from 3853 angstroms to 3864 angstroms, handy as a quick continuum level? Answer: 25.8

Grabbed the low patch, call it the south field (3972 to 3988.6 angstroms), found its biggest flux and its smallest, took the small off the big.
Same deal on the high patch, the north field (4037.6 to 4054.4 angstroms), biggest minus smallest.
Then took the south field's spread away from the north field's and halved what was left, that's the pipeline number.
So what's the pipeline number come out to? 3.9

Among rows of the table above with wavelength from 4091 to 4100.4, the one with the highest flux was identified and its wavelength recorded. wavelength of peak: 4094.26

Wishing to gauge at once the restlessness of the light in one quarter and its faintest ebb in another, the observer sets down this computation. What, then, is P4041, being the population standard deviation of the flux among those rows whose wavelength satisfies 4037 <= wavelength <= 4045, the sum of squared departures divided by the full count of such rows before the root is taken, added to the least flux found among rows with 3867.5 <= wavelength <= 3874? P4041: 26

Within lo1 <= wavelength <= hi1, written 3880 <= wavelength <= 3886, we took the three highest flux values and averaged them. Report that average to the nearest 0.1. 24.1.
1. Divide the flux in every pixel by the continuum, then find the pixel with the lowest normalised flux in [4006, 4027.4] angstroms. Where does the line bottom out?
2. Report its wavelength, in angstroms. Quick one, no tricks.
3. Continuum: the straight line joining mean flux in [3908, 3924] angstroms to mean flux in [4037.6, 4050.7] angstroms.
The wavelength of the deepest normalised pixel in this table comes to 4013.06 angstroms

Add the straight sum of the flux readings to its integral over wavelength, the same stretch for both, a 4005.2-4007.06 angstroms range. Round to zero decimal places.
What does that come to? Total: 78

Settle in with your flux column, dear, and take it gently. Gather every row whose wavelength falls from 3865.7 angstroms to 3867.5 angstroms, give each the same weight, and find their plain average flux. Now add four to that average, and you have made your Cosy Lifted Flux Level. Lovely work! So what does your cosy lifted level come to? 32.8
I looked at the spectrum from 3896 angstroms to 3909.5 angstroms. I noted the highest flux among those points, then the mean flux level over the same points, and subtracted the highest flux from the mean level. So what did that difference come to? -4.4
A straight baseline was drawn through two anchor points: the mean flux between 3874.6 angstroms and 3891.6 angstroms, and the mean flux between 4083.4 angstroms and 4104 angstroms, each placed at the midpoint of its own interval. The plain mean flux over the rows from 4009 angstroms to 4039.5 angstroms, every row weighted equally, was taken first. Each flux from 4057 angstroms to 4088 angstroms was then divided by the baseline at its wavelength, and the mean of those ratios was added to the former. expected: 21.8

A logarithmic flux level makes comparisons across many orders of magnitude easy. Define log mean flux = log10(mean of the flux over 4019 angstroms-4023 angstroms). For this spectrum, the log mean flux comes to 1.37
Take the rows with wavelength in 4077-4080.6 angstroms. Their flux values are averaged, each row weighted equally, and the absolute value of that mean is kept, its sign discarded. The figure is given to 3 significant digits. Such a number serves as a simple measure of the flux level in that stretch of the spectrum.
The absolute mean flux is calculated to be 20.2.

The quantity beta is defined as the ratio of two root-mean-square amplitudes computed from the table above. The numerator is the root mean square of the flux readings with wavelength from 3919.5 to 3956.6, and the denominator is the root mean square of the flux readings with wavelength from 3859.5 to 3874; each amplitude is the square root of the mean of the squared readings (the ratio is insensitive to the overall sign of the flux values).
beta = 0.803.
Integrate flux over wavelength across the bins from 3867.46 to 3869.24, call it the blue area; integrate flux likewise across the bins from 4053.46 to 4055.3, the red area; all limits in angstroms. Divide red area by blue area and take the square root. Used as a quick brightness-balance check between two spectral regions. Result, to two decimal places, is 0.87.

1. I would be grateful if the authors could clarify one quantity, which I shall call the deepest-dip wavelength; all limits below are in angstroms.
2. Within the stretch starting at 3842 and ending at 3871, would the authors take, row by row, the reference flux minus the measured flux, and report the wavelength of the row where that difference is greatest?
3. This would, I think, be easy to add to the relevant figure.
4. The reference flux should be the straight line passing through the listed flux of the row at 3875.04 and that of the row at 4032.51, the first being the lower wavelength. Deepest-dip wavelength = 3844.82 angstroms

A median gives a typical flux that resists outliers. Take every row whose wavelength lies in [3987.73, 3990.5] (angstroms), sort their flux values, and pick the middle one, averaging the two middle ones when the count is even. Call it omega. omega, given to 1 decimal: 21.8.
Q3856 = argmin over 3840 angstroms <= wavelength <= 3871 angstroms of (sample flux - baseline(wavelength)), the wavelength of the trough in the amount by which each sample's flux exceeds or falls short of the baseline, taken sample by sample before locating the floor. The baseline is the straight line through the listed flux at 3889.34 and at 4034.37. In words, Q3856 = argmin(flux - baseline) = 3841.28 angstroms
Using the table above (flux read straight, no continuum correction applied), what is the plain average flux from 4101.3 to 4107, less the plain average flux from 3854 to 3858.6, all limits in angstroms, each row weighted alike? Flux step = -5.6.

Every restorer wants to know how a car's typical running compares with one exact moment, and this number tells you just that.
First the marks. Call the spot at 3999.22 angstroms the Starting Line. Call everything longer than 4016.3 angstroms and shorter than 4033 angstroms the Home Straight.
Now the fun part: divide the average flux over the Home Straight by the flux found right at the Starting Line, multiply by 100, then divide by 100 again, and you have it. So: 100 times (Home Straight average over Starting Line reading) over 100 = 1.06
